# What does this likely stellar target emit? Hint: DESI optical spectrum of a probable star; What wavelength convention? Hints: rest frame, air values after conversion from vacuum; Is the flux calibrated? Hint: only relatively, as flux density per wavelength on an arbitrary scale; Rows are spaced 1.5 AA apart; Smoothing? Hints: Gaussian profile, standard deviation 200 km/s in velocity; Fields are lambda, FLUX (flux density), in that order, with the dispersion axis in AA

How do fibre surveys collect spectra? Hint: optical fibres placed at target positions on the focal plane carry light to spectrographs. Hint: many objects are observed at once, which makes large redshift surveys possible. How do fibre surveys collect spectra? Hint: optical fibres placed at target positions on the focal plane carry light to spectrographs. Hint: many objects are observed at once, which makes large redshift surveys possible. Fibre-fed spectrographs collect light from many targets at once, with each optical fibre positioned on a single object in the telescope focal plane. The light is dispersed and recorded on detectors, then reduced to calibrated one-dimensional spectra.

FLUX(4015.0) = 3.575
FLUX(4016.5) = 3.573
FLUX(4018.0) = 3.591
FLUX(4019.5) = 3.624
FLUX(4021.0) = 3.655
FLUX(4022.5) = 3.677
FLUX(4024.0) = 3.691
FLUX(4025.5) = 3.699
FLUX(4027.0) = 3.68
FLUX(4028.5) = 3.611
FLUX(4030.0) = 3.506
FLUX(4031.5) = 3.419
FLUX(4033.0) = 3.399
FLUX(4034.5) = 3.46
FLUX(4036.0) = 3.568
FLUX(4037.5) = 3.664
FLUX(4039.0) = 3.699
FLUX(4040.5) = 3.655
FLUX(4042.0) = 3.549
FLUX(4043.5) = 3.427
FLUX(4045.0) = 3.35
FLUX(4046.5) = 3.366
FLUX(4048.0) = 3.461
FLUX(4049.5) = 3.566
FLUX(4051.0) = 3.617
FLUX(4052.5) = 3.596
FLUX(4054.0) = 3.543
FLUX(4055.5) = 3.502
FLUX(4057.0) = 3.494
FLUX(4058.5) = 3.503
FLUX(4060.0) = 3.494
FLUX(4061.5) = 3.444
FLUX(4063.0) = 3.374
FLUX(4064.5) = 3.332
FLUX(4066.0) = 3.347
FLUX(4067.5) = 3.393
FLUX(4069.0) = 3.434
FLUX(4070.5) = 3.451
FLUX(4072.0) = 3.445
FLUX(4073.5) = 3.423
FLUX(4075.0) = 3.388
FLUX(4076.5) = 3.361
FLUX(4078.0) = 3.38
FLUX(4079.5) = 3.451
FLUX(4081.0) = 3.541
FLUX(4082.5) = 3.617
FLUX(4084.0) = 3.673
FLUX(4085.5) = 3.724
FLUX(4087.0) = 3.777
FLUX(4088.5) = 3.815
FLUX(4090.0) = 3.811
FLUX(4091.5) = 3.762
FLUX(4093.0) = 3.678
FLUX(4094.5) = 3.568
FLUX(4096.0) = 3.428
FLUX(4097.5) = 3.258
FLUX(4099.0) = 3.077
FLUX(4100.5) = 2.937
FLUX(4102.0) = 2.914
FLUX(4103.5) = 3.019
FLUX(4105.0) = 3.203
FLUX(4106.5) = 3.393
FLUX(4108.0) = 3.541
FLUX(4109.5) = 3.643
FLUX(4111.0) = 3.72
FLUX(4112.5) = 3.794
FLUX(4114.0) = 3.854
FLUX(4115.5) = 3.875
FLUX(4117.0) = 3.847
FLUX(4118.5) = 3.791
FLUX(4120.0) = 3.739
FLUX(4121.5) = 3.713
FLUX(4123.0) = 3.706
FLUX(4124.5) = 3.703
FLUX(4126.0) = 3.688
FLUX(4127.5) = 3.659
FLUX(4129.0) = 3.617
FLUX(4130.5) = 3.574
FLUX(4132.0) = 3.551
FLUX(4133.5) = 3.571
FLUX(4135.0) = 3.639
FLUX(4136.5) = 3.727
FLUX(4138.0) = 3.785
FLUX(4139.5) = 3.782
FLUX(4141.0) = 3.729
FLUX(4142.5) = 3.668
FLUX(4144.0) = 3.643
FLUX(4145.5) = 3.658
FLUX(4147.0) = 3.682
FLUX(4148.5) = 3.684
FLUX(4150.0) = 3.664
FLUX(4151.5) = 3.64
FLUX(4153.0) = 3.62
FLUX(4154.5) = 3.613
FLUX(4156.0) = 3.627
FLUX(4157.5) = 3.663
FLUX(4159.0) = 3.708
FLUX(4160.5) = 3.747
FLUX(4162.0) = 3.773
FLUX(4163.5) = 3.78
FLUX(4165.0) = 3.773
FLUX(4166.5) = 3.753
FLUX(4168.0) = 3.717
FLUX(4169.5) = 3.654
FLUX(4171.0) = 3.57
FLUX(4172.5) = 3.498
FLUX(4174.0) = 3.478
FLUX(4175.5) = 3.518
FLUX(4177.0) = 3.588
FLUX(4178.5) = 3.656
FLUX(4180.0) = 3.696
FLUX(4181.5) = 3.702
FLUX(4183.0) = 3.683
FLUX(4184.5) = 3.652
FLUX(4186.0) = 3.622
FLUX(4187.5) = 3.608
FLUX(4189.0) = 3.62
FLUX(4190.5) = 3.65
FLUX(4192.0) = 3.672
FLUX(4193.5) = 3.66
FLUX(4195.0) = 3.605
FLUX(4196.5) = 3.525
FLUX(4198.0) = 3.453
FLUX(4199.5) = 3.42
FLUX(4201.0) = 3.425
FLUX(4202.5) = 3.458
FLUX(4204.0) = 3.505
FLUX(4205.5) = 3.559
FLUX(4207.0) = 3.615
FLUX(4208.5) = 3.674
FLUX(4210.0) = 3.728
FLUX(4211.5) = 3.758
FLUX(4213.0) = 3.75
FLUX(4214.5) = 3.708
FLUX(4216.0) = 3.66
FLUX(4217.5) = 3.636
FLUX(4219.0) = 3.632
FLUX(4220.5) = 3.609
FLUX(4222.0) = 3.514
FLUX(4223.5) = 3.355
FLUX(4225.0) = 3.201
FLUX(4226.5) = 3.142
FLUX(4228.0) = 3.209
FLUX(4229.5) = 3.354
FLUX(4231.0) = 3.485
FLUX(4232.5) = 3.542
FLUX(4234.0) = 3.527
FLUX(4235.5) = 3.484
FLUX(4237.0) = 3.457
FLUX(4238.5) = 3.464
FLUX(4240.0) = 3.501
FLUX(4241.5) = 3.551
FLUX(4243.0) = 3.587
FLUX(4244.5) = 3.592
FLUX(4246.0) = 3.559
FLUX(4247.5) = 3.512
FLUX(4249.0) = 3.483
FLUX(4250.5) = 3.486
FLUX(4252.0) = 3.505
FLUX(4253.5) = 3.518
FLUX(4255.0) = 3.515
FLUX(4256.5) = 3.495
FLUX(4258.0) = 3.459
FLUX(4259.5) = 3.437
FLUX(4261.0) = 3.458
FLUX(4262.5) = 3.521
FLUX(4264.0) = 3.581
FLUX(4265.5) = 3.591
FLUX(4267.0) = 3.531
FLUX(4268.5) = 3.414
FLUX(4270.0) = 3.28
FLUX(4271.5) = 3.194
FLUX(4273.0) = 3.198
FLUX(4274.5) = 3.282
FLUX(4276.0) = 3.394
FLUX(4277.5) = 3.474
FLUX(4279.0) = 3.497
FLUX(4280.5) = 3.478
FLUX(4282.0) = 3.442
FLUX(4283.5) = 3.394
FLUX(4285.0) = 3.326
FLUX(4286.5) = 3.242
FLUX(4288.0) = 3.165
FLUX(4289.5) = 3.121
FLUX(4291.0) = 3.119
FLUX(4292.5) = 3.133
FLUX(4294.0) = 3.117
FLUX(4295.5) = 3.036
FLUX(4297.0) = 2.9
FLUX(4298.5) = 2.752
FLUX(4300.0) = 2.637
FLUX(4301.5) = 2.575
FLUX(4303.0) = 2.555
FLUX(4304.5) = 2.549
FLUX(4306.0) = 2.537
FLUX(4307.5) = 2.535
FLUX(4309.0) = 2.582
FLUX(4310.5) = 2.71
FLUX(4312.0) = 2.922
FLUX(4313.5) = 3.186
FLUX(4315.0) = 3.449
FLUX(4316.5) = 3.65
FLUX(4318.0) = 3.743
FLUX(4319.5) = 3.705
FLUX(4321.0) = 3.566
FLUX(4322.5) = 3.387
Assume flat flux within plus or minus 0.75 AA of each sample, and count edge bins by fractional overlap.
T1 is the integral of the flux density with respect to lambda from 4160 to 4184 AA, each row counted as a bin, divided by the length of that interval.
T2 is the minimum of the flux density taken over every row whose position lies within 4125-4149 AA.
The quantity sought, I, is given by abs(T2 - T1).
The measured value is 0.11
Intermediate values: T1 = 3.66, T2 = 3.551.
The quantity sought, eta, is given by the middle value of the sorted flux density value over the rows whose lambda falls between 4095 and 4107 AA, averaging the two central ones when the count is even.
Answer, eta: 3.14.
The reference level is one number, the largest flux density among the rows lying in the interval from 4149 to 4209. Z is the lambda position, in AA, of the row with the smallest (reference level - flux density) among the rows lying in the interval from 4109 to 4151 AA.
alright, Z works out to 4115.5 AA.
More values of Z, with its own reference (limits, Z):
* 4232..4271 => 4244.5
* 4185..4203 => 4192.0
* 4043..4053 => 4051.0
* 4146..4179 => 4163.5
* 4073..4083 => 4082.5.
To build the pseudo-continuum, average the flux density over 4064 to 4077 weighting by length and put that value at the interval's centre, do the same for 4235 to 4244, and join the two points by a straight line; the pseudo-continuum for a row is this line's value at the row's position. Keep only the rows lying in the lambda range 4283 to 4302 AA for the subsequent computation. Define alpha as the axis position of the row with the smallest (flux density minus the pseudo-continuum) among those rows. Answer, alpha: 4301.5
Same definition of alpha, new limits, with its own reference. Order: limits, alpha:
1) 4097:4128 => 4102.0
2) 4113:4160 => 4132.0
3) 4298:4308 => 4307.5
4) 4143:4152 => 4151.5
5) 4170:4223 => 4199.5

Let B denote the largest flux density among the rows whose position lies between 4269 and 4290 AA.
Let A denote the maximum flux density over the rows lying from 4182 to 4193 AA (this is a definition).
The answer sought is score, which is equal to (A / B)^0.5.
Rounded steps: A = 3.683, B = 3.497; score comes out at 1.03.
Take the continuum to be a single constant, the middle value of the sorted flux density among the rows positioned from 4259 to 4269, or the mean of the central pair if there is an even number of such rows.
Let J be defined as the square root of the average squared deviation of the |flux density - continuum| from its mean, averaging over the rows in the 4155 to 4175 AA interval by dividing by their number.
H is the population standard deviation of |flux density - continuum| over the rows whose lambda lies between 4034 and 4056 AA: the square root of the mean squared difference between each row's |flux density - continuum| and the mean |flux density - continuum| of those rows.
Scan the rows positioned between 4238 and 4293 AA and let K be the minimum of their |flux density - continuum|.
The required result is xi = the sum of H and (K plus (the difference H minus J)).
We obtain 0.02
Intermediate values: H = 0.053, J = 0.082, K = 0.000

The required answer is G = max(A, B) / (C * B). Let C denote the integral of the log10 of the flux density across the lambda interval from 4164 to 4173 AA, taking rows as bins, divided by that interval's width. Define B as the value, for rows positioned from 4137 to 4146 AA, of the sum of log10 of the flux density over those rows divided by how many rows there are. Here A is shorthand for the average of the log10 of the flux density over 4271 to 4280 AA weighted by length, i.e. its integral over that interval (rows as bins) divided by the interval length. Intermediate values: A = 0.52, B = 0.57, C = 0.564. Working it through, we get 1.77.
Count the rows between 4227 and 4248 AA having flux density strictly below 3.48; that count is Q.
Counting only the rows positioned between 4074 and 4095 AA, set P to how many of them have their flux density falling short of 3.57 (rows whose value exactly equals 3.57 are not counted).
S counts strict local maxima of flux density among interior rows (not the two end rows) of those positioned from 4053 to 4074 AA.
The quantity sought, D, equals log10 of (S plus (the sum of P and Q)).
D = 1.1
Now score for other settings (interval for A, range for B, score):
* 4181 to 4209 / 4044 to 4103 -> 0.99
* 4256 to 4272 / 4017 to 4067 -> 0.99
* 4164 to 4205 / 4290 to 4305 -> 1.10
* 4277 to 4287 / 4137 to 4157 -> 0.96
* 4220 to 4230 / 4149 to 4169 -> 0.98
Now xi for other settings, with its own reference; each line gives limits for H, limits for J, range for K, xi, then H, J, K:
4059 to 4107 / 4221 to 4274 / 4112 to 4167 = 0.22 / 0.151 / 0.110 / 0.030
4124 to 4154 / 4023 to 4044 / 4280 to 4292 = 0.11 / 0.061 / 0.053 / 0.043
